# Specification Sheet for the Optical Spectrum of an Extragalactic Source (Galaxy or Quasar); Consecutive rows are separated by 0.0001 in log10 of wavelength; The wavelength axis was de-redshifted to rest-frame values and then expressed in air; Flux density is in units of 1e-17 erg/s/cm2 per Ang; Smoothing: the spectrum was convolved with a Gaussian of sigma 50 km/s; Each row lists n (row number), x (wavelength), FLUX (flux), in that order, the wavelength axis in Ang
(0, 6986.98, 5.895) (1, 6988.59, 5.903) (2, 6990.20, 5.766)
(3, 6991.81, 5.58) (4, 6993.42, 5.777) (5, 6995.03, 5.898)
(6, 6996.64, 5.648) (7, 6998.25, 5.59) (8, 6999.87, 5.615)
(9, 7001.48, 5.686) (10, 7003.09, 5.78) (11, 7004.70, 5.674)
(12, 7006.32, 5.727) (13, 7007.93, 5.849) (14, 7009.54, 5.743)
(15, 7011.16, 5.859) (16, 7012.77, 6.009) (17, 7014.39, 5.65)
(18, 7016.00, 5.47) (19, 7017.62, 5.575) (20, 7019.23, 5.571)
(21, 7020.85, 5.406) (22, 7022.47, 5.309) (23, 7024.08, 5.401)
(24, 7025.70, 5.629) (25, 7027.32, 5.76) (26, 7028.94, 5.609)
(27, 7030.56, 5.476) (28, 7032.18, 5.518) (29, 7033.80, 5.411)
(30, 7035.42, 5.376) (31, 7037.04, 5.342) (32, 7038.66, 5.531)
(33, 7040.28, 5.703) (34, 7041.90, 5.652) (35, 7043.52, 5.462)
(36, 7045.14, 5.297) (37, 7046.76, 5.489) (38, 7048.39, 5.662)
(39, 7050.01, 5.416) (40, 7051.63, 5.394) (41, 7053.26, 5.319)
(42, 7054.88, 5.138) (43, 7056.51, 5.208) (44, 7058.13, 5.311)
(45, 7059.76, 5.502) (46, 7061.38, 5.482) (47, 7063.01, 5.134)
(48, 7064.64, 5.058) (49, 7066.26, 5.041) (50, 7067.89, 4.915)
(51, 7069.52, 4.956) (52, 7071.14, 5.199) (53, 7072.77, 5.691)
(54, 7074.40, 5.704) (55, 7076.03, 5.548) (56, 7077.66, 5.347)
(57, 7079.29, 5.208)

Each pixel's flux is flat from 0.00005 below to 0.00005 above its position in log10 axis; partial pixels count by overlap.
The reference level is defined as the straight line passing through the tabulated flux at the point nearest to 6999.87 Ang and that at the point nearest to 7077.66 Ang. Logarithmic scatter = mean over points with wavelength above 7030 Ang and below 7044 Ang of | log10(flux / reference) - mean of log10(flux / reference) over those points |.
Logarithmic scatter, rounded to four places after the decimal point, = 0.0076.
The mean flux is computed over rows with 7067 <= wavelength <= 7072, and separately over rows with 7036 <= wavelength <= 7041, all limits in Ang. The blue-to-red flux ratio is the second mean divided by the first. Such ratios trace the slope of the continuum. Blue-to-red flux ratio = 1.10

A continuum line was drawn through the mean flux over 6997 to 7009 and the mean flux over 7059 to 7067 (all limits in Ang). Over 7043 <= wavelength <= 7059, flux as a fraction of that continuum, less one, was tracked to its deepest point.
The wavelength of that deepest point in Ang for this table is 7054.88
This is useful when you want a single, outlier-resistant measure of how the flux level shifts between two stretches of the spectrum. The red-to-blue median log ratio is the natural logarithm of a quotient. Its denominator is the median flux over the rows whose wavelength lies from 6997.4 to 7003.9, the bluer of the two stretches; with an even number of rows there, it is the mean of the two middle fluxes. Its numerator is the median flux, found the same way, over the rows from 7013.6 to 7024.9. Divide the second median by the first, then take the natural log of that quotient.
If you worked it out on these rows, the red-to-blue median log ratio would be -0.032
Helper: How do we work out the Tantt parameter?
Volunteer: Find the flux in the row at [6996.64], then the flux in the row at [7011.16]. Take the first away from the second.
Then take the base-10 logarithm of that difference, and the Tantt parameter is -0.68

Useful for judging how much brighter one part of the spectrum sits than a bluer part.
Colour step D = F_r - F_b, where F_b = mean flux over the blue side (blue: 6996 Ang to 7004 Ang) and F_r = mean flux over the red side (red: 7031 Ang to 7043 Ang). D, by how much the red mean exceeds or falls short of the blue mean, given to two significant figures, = -0.16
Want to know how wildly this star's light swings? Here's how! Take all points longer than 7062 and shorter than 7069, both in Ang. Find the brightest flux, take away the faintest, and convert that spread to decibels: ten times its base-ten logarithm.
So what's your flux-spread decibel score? -6.6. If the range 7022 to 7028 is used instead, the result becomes -3.5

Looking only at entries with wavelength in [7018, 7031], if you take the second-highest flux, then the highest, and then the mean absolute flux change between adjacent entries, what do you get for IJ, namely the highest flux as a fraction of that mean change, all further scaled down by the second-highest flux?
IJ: 7.2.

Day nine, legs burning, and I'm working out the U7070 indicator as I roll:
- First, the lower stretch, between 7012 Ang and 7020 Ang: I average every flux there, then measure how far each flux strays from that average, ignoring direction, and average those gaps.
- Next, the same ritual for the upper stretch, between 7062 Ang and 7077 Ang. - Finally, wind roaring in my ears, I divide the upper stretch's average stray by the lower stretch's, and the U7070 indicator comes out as 1.9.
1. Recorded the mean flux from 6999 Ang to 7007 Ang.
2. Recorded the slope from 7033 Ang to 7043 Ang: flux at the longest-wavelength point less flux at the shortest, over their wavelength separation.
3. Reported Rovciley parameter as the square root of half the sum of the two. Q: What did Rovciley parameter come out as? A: 1.69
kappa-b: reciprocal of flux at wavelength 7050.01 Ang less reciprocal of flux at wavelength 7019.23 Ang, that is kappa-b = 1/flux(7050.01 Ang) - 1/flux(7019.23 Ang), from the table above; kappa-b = 0.005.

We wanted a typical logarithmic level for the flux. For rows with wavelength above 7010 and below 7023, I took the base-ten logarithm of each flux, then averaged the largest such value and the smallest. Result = 0.752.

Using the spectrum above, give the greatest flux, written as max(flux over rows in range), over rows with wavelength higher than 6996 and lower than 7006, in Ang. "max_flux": 5.78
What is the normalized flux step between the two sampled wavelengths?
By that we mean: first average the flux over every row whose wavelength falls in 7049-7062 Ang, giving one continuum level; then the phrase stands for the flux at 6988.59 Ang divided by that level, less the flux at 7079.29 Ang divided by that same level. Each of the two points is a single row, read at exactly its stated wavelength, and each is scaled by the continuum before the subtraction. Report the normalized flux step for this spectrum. 0.13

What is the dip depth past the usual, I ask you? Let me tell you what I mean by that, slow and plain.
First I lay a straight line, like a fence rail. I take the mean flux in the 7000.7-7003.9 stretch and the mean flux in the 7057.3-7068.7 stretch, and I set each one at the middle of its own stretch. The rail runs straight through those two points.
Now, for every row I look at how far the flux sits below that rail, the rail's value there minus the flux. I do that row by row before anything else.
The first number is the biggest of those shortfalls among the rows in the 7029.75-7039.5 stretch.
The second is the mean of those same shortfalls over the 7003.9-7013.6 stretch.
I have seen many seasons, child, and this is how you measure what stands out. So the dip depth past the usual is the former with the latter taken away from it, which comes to 0.22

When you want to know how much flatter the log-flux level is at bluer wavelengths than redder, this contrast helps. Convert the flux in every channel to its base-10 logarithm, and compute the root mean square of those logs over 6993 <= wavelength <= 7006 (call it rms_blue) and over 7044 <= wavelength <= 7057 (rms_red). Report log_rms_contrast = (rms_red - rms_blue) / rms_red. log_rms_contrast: -0.037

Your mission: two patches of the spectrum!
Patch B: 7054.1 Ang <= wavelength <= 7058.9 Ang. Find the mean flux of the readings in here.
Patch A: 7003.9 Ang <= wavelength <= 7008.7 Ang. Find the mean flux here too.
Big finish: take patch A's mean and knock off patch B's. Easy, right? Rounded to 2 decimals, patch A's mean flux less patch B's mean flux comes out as 0.53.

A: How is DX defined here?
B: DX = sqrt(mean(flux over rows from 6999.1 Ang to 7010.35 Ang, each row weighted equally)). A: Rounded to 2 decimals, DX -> 2.39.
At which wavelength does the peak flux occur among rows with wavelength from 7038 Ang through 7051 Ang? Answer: 7040.28 Ang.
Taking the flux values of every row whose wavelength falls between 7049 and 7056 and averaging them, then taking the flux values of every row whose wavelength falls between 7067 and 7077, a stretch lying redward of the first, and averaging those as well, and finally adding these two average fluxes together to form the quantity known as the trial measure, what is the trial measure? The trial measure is 10.65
